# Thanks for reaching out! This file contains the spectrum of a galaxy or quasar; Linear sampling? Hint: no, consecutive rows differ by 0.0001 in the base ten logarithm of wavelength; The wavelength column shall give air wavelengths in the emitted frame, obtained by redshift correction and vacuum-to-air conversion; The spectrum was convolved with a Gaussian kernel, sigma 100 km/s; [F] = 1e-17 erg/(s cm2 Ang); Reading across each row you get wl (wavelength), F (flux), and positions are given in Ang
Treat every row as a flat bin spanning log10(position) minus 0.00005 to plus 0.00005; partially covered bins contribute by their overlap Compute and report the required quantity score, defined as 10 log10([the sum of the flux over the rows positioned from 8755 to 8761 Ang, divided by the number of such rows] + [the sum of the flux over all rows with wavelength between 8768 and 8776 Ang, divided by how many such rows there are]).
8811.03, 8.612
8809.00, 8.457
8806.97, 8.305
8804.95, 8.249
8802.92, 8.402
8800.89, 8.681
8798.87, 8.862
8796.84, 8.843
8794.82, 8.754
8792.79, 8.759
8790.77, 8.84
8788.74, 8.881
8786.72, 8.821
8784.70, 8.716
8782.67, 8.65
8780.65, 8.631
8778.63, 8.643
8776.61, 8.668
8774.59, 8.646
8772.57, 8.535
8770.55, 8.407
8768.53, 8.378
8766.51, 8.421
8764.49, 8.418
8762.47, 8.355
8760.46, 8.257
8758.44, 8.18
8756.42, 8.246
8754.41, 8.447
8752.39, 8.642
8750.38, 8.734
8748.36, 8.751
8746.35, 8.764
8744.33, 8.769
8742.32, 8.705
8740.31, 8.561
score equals 12.2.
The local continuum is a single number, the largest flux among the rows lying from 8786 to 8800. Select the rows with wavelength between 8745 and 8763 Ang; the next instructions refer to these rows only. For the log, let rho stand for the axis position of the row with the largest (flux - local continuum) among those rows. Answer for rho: 8746.35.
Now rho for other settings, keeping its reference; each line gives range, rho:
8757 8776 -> 8774.59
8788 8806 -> 8788.74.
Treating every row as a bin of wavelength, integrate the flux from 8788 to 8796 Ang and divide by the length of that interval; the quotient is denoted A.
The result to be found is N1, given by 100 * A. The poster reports 881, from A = 8.81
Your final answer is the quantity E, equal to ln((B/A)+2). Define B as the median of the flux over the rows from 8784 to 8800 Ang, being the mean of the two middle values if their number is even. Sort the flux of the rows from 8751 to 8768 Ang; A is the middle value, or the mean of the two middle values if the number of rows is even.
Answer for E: 1.12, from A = 8.39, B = 8.83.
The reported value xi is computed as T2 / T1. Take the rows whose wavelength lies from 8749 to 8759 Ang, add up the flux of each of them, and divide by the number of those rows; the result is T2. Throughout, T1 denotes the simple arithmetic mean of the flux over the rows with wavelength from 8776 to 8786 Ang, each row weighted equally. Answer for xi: 0.98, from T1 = 8.66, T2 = 8.45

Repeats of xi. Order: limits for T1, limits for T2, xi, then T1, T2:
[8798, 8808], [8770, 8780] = 1.01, 8.50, 8.58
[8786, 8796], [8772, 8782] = 0.98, 8.81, 8.62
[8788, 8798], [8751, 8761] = 0.95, 8.82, 8.35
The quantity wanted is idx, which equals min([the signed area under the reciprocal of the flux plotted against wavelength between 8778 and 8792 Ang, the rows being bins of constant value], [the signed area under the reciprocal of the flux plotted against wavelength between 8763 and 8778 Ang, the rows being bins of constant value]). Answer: 1.60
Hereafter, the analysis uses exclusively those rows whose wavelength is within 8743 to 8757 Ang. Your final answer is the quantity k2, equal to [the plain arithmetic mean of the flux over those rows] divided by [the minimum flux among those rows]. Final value 1.05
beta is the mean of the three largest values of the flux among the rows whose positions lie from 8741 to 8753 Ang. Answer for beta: 8.76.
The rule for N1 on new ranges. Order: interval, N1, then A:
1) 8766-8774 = 845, 8.45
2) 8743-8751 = 875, 8.75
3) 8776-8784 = 865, 8.65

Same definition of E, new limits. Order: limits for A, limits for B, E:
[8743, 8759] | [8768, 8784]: 1.10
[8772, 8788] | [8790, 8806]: 1.10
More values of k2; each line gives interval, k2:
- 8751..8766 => 1.02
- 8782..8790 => 1.01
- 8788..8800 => 1.01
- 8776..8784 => 1.00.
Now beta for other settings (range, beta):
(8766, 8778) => 8.62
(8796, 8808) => 8.80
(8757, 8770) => 8.41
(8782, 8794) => 8.85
